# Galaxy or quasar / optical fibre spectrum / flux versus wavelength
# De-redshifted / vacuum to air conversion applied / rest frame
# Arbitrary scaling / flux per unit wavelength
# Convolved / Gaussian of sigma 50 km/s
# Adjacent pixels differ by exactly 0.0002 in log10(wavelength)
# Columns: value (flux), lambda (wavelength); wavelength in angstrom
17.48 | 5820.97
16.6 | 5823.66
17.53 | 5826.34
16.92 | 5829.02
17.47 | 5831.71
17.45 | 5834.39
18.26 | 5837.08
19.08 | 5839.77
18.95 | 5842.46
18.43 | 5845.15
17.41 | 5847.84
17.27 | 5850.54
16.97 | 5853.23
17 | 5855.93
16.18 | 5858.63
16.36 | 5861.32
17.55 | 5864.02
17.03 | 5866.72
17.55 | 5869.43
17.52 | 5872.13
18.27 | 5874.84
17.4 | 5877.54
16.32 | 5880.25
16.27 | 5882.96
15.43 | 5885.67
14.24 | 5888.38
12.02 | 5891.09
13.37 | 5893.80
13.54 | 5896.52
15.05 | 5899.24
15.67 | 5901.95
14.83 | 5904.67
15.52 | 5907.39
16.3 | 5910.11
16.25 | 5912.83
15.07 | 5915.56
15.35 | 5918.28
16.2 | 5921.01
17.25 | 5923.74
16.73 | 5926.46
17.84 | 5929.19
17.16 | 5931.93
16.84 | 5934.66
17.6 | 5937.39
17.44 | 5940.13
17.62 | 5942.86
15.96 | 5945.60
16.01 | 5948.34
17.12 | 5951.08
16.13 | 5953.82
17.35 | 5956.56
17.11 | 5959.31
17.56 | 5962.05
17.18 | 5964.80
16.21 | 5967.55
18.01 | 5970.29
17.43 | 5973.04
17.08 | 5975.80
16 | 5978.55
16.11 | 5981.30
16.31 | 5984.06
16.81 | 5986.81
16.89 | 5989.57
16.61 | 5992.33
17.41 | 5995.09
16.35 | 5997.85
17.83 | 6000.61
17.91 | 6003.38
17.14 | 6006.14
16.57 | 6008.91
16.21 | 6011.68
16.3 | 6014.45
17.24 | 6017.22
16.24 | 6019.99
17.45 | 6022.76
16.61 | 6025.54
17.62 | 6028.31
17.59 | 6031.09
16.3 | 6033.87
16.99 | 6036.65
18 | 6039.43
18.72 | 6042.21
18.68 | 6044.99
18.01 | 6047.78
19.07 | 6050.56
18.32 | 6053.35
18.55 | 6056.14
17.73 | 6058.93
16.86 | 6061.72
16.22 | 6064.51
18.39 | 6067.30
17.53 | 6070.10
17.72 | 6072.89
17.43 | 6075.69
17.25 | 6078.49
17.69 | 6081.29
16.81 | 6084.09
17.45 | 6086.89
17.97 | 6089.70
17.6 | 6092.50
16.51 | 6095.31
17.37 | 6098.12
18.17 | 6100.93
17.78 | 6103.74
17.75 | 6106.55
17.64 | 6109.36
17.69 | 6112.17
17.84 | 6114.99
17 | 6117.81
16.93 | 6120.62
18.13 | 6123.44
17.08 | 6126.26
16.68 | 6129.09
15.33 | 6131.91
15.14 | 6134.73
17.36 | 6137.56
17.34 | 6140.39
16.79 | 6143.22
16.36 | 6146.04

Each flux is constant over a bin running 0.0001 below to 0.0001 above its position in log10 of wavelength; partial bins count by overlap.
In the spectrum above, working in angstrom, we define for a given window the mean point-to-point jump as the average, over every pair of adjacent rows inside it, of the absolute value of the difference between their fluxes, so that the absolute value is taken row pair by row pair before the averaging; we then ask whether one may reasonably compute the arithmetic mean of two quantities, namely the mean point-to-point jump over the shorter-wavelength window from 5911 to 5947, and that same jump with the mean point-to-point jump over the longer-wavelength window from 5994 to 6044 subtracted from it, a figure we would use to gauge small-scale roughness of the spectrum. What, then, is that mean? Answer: 0.34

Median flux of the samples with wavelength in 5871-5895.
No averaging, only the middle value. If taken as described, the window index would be 16.27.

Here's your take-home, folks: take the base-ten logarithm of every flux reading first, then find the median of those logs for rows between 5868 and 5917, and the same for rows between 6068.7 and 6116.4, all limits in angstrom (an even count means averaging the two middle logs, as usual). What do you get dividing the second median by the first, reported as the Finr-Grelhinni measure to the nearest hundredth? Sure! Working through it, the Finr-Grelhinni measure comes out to 1.04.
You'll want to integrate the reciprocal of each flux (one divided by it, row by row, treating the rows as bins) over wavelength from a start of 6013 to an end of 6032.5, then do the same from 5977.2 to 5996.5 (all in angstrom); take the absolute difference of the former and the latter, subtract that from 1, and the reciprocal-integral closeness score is 0.98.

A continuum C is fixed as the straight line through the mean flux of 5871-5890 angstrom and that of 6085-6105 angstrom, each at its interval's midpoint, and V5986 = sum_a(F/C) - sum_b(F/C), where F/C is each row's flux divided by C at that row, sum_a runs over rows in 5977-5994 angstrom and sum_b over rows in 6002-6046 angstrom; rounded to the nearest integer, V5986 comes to -10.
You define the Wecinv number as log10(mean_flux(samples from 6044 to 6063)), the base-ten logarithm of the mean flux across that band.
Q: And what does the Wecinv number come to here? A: 1.26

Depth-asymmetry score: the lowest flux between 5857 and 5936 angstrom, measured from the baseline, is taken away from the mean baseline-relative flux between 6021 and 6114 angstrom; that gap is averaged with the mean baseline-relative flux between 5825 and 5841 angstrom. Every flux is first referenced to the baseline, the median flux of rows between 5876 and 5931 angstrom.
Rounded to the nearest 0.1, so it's 3.9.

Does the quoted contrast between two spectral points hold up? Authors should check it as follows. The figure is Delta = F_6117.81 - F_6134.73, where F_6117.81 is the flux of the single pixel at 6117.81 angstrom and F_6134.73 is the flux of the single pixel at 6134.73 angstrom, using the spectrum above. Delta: 1.9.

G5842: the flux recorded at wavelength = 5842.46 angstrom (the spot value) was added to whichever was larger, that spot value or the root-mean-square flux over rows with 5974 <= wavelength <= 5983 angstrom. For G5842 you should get 37.9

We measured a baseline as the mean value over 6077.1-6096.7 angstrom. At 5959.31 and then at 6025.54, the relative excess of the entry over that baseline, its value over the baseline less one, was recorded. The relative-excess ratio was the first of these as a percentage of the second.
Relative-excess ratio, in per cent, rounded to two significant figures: 30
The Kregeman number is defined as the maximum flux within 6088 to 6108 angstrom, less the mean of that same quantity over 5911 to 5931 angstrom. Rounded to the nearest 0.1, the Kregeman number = 1.8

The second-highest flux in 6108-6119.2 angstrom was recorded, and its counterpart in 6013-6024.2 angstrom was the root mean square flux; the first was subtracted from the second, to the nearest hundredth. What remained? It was -0.87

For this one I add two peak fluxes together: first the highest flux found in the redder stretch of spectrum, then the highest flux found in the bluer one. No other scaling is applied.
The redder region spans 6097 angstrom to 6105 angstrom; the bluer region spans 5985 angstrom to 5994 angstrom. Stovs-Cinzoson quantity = 35.1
